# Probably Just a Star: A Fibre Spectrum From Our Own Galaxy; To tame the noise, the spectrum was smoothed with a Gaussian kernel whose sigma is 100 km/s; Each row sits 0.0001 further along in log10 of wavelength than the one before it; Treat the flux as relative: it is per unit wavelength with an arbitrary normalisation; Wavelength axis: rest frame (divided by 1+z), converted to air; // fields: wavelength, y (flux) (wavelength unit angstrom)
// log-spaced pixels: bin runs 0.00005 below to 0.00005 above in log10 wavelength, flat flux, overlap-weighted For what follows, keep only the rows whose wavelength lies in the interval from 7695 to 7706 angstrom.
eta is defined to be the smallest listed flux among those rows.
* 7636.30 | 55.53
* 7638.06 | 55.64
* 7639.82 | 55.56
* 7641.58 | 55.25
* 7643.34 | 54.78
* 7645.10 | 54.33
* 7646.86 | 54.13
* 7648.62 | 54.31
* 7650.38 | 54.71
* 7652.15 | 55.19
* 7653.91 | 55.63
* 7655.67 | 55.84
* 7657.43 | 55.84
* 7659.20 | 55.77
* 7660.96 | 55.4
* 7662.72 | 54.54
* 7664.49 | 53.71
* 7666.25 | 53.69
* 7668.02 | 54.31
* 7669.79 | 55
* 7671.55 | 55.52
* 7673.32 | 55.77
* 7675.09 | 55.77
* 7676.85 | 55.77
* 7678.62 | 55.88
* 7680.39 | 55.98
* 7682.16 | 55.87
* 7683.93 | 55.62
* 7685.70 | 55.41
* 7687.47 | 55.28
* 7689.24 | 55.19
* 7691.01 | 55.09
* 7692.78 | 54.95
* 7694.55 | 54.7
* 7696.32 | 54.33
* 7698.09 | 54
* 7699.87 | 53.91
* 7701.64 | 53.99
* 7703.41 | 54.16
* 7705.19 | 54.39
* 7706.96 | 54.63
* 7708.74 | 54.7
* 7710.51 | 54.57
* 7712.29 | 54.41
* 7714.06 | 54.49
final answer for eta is 53.91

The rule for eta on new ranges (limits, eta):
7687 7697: 54.33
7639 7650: 54.13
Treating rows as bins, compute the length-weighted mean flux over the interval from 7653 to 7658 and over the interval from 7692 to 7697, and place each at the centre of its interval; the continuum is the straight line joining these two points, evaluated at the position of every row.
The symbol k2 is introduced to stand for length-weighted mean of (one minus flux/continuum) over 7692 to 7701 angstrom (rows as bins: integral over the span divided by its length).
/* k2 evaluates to 0.005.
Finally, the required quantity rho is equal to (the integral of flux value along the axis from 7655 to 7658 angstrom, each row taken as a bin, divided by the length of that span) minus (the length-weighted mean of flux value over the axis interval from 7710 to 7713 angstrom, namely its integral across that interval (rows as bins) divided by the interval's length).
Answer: 1.5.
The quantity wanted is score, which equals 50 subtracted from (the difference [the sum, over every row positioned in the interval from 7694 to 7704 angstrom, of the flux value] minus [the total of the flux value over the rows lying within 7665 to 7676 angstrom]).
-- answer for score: -55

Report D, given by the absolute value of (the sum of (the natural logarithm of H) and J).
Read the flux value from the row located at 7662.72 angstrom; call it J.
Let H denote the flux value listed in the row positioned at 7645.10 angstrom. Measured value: 58.5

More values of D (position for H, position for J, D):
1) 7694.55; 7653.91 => 59.6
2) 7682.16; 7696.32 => 58.4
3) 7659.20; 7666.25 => 57.7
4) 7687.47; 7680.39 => 60.0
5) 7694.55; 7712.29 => 58.4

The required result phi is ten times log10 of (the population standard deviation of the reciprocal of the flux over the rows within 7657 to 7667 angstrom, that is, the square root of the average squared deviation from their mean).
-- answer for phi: -35.2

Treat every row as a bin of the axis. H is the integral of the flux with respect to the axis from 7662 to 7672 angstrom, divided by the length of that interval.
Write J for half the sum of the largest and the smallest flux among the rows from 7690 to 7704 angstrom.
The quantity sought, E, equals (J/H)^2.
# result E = 1.00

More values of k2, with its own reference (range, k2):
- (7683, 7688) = -0.009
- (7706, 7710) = -0.006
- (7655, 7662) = 0.001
